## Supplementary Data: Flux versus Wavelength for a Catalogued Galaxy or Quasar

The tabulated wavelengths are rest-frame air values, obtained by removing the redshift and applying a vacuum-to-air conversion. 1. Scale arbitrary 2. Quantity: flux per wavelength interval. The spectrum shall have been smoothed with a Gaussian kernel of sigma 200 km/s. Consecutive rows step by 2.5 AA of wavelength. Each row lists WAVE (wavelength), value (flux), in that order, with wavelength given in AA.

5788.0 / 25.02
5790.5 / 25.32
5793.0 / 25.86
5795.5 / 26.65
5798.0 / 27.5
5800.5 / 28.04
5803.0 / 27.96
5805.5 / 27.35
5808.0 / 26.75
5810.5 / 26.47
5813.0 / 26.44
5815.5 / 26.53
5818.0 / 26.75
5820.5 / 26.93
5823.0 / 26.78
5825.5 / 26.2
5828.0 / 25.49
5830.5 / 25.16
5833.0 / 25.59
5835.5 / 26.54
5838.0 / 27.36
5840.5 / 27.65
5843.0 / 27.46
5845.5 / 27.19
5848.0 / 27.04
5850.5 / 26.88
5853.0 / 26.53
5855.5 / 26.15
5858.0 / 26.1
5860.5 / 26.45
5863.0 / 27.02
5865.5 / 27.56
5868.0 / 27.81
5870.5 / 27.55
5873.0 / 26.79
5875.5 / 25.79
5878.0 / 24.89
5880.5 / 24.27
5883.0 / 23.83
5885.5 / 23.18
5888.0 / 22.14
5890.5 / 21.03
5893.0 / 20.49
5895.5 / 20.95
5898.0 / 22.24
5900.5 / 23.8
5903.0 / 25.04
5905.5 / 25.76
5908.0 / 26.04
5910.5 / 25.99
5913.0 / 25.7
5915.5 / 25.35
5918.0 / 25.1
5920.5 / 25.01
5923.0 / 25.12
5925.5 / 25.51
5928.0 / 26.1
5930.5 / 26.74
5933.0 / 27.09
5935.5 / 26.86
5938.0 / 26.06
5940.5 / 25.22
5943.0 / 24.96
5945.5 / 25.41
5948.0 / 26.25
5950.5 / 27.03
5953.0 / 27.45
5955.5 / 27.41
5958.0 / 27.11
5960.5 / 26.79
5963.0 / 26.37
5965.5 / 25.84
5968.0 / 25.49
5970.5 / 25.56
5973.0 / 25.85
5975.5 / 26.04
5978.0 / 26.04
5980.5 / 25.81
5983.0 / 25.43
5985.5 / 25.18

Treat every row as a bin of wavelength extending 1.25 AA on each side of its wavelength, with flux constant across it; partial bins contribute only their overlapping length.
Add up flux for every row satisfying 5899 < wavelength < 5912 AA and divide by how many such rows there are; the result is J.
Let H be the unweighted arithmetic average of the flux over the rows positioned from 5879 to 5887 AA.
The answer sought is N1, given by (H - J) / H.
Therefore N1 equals -0.066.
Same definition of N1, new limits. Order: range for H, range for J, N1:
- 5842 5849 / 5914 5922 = 0.076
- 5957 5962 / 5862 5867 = -0.013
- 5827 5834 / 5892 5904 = 0.114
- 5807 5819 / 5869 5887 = 0.053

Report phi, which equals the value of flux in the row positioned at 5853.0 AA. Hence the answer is 26.53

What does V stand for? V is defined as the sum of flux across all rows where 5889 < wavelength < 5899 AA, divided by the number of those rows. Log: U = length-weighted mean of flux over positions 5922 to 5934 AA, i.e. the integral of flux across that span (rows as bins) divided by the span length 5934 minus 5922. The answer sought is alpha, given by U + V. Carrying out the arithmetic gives 47.3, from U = 26.1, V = 21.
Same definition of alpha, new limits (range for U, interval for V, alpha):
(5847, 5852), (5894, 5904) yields 49.9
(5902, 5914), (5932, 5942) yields 52.0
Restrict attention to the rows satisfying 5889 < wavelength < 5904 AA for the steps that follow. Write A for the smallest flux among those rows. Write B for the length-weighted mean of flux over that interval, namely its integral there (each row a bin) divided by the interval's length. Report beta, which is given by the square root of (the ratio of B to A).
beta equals 1.041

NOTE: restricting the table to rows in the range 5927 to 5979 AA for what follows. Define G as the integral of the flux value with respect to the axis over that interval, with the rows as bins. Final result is 1366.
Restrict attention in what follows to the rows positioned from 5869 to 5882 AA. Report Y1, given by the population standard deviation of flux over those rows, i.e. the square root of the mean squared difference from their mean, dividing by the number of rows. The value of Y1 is 1.2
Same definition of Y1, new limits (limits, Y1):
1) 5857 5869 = 0.6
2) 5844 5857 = 0.4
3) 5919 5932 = 0.6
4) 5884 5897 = 1.0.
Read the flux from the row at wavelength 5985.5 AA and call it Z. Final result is 25.18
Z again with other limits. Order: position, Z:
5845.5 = 27.19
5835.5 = 26.54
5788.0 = 25.02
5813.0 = 26.44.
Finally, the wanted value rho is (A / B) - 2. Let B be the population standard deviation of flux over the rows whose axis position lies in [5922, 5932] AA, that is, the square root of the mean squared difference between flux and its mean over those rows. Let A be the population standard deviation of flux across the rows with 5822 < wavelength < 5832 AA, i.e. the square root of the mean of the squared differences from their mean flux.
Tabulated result -1.0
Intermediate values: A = 0.63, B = 0.61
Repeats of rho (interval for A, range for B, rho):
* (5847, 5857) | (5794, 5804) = -1.4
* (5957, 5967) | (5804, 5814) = -0.7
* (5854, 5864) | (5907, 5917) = -0.7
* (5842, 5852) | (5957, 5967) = -1.6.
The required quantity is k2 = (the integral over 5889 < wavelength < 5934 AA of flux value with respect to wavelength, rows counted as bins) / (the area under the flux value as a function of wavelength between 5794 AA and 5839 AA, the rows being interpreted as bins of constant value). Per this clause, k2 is 0.92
